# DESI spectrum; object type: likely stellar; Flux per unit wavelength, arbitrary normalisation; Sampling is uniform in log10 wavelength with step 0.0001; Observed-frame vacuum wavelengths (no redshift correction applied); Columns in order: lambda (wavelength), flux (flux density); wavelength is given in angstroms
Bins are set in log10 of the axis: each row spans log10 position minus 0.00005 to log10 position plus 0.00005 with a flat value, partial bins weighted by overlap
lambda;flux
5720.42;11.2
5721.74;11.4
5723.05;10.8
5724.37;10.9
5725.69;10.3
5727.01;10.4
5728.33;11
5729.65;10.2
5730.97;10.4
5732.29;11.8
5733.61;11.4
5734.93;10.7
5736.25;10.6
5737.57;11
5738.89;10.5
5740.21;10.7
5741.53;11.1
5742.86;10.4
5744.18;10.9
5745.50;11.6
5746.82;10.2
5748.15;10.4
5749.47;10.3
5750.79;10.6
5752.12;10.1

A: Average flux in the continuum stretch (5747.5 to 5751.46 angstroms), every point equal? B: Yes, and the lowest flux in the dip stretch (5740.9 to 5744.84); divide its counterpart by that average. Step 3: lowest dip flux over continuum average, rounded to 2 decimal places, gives 1.00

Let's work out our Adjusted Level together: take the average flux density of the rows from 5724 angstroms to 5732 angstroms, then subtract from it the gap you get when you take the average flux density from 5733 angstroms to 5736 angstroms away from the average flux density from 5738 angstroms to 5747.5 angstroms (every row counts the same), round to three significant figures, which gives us 10.8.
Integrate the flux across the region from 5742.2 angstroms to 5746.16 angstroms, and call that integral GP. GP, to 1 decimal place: 43.5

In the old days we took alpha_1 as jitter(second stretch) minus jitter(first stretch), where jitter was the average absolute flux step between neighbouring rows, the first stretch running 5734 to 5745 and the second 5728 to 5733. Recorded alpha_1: 0.4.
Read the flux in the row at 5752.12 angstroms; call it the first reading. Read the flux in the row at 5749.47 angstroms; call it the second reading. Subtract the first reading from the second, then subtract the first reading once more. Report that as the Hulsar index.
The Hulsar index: -9.9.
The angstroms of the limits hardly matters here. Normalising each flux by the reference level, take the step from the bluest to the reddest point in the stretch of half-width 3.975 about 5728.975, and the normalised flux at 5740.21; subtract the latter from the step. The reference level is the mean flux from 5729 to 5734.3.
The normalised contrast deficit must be -0.84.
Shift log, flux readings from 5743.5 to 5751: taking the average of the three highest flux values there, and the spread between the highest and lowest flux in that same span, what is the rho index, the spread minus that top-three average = -9.6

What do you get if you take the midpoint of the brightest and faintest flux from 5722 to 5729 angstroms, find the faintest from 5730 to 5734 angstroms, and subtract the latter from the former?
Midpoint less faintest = 0.25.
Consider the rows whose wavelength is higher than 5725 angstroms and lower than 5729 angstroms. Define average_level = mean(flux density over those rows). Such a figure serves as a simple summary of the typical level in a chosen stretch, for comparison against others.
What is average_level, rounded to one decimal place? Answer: 10.6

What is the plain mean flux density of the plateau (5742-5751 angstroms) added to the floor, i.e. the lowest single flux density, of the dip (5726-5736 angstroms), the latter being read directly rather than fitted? 20.8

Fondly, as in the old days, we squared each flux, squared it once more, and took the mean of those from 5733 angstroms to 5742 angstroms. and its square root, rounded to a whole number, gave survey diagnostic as 118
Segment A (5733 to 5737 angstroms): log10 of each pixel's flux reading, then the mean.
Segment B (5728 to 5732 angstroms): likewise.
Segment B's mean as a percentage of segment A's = 99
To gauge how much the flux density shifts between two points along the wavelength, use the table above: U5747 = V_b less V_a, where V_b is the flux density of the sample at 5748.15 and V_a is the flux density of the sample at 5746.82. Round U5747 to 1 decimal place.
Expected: 0.2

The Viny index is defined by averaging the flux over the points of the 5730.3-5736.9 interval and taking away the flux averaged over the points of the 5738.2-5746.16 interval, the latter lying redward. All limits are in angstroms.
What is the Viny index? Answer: 0.11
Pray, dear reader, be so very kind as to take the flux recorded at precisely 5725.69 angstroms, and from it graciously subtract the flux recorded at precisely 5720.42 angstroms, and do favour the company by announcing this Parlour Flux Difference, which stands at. -0.90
